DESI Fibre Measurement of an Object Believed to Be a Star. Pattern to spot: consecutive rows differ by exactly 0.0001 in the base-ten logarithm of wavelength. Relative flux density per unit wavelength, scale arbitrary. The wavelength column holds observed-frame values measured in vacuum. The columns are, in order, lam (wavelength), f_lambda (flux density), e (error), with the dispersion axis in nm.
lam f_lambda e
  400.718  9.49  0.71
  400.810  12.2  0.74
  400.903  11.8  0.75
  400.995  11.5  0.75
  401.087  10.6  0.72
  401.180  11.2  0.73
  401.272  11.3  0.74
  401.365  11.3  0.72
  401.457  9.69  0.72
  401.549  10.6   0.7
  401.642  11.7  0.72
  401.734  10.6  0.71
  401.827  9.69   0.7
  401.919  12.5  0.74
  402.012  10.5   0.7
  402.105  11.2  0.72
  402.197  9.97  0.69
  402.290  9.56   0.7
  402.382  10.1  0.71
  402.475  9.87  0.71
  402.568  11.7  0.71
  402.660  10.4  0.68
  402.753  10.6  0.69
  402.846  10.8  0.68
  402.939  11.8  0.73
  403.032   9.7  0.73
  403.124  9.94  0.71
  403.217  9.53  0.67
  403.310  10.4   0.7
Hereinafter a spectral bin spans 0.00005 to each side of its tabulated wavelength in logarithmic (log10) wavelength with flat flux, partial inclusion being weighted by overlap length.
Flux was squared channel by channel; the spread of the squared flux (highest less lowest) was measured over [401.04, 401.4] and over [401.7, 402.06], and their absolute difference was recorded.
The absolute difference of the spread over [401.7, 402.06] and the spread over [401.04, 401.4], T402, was 47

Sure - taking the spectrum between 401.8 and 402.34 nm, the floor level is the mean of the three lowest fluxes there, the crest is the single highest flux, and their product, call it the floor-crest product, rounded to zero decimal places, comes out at 122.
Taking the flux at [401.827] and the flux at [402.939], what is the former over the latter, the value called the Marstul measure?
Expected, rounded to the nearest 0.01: 0.82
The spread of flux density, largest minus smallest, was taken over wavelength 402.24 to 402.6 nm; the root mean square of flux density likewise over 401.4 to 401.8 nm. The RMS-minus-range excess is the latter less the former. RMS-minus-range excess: 8.5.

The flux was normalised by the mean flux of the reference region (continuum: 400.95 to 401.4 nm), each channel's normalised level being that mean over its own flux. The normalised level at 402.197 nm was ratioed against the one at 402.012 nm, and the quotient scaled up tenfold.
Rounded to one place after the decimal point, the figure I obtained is 10.5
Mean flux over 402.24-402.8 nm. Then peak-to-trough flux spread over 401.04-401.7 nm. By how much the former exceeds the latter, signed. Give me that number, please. 8.36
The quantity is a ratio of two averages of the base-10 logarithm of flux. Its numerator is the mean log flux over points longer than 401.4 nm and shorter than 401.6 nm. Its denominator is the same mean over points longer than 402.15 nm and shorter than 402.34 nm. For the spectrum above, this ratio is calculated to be 1.02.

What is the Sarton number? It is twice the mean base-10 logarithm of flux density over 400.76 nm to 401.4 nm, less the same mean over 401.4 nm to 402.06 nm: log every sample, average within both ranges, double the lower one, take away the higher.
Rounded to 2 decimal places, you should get 1.08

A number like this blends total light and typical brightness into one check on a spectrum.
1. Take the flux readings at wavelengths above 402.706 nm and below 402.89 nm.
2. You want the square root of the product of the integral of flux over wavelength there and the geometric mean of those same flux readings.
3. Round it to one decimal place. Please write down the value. 4.6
